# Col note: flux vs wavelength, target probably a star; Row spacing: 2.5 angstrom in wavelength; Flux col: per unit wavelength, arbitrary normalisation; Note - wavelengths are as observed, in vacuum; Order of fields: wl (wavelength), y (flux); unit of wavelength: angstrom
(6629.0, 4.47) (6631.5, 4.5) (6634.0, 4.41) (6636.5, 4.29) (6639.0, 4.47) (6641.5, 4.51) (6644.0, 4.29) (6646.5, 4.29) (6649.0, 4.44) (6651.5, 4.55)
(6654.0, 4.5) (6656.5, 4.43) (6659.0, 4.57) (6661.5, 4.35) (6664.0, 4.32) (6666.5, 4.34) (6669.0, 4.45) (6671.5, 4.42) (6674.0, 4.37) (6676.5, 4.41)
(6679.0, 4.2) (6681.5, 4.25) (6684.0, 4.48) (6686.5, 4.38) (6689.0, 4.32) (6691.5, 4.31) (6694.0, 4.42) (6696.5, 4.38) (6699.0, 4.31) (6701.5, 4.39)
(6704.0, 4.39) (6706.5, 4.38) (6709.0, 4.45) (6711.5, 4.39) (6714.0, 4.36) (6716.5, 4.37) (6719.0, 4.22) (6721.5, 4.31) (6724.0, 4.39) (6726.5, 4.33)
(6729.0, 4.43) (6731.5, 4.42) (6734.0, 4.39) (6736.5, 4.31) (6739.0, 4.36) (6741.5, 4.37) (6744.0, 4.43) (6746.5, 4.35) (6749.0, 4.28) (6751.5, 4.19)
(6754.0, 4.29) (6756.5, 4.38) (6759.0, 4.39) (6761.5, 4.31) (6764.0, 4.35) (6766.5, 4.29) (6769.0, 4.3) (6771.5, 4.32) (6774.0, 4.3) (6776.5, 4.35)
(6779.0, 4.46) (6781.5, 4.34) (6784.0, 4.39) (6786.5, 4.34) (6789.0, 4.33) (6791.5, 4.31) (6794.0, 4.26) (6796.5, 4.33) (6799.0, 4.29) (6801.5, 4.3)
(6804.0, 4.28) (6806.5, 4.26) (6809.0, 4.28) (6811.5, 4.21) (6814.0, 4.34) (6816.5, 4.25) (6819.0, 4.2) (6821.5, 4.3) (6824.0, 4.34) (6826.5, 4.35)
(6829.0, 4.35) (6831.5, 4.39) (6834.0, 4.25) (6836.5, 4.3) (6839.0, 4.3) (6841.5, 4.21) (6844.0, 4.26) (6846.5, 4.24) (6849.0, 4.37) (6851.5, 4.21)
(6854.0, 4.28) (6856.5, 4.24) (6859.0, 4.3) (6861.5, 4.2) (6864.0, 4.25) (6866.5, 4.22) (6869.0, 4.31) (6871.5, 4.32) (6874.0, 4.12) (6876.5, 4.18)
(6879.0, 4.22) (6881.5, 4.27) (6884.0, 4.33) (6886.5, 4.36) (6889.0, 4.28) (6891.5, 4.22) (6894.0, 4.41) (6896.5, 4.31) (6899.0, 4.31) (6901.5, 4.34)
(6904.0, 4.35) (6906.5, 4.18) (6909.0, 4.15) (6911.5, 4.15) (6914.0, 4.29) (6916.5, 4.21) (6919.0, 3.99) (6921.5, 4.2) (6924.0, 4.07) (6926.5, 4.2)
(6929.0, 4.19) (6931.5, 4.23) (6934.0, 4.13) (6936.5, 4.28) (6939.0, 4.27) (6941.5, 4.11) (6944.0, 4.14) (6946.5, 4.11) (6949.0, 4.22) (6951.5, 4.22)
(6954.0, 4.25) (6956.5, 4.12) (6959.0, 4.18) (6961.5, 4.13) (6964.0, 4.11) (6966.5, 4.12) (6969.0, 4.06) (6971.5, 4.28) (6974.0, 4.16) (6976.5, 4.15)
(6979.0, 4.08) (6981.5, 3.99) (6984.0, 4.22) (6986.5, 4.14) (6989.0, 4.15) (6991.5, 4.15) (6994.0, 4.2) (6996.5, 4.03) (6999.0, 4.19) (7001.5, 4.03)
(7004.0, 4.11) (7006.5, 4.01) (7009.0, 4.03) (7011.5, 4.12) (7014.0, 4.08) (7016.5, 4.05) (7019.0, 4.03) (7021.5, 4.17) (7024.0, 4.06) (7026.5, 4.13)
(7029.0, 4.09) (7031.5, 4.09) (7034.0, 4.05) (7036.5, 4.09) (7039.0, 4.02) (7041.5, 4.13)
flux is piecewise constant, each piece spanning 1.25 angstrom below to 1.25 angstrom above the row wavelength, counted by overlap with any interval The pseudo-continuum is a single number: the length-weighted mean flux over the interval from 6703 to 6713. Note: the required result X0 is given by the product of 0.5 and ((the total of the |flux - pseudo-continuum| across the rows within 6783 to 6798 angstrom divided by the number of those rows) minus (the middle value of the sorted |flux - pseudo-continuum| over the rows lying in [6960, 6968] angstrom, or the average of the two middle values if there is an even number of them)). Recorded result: -0.10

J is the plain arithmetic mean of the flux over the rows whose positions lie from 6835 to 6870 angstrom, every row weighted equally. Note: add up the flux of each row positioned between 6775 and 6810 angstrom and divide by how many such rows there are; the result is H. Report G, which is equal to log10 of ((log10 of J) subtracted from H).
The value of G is 0.567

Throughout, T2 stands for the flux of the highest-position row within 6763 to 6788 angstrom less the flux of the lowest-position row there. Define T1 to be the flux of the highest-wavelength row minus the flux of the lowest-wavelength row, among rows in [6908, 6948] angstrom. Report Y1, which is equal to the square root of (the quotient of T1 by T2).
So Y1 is 2.00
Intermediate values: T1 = -0.04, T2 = -0.01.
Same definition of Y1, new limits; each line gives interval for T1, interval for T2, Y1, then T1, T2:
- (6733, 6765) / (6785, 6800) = 0.89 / -0.04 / -0.05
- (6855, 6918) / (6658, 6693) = 0.34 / -0.03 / -0.26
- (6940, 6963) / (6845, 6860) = 0.58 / 0.02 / 0.06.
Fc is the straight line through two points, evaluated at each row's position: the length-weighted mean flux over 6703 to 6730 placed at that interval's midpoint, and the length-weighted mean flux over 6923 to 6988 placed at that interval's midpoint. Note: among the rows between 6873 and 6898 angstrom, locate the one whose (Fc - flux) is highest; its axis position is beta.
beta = 6874.0 angstrom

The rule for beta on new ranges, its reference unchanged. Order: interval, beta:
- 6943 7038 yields 6981.5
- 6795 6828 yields 6819.0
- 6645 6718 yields 6679.0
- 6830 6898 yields 6874.0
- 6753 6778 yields 6754.0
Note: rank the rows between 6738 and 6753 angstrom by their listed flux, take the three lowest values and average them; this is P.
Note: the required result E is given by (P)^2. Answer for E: 18.3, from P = 4.27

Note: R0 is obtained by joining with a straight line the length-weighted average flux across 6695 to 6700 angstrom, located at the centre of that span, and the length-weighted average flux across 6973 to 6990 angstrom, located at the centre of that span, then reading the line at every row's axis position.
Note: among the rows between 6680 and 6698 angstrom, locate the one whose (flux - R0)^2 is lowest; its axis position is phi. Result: 6686.5 angstrom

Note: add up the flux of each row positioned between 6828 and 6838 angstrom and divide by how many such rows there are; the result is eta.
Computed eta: 4.32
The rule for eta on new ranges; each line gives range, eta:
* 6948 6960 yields 4.20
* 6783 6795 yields 4.33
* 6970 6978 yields 4.20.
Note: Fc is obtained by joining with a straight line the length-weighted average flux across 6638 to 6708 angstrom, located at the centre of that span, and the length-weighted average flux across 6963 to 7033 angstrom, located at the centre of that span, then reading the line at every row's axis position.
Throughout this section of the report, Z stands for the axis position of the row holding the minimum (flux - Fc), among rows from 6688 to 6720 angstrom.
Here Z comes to 6719.0 angstrom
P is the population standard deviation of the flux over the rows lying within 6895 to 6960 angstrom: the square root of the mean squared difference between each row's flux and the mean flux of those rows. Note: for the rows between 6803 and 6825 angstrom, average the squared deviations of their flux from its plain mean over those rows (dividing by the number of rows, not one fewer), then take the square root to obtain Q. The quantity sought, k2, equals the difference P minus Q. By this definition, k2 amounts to 0.04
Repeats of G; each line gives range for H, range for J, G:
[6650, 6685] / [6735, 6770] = 0.576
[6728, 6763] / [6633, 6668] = 0.569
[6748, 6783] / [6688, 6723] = 0.567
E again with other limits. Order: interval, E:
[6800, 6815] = 18.1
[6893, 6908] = 18.2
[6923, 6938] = 17.1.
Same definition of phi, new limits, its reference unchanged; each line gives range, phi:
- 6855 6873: 6866.5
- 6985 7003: 6986.5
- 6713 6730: 6726.5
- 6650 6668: 6661.5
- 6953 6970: 6961.5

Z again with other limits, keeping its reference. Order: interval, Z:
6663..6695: 6679.0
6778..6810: 6794.0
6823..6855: 6841.5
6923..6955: 6924.0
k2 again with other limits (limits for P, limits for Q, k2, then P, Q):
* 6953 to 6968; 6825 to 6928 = -0.04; 0.049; 0.086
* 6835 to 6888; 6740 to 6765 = 0.00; 0.061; 0.065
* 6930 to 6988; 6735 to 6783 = 0.02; 0.073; 0.058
